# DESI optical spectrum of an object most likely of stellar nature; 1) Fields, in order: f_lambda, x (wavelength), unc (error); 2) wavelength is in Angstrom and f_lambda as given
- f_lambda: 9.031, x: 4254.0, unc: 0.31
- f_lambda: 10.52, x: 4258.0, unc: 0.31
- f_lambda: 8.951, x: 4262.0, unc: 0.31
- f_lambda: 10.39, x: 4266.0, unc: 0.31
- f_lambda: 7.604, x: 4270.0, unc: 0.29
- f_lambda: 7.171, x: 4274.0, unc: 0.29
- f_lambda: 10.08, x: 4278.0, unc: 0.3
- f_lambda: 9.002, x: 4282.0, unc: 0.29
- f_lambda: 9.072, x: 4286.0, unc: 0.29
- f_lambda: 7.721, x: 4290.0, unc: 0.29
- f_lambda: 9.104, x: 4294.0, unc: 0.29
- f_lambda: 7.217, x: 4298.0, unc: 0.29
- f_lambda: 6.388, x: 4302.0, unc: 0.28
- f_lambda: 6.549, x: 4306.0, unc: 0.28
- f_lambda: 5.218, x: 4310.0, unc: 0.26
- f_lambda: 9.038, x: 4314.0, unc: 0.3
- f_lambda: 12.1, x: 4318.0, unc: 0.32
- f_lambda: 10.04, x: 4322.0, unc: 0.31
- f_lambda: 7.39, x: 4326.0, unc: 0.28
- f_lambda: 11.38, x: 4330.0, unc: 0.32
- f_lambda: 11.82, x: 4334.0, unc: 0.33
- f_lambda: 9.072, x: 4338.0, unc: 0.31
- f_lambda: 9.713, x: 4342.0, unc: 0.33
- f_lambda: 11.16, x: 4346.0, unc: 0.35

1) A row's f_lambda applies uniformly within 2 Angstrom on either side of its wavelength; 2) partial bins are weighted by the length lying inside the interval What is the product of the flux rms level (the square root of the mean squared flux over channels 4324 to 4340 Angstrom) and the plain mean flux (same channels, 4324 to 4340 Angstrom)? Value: 100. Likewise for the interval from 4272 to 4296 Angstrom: 76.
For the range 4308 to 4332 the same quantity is 87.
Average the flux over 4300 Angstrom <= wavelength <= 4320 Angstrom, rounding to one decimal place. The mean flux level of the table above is 7.9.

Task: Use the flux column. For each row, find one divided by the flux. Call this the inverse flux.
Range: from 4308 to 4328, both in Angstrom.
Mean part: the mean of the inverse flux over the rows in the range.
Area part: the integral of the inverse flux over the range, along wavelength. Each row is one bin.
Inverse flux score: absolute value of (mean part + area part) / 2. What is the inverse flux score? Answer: 1.30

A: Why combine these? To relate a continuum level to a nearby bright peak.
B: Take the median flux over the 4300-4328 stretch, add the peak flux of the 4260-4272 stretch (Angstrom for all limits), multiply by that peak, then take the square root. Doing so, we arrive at 13.6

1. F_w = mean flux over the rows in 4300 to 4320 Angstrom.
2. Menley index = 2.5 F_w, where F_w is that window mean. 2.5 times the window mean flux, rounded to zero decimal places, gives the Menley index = 20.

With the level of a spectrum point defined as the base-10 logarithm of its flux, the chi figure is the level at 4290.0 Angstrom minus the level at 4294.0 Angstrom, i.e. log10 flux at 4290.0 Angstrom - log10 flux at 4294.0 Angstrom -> -0.072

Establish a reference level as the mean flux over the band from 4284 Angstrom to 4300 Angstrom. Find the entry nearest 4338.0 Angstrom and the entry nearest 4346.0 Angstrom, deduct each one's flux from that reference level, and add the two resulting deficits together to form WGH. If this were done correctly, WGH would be -3.7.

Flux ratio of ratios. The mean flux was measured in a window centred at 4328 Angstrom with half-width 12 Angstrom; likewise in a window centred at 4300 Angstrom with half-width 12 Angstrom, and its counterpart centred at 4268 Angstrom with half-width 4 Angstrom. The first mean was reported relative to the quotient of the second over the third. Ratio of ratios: 13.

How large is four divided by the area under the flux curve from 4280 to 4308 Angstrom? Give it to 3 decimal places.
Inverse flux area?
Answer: 0.018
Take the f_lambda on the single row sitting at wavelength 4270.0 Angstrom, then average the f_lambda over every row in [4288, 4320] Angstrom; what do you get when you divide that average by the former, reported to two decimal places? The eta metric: 1.04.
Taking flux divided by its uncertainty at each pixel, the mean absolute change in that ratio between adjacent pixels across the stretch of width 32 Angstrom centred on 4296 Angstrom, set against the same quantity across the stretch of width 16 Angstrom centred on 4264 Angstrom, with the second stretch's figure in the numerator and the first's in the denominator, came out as 1.8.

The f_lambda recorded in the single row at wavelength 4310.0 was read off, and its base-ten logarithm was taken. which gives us 0.72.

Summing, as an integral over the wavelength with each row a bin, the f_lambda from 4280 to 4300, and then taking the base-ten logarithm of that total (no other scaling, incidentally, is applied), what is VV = 2.23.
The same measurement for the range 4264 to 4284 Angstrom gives 2.25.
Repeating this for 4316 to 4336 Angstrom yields 2.32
